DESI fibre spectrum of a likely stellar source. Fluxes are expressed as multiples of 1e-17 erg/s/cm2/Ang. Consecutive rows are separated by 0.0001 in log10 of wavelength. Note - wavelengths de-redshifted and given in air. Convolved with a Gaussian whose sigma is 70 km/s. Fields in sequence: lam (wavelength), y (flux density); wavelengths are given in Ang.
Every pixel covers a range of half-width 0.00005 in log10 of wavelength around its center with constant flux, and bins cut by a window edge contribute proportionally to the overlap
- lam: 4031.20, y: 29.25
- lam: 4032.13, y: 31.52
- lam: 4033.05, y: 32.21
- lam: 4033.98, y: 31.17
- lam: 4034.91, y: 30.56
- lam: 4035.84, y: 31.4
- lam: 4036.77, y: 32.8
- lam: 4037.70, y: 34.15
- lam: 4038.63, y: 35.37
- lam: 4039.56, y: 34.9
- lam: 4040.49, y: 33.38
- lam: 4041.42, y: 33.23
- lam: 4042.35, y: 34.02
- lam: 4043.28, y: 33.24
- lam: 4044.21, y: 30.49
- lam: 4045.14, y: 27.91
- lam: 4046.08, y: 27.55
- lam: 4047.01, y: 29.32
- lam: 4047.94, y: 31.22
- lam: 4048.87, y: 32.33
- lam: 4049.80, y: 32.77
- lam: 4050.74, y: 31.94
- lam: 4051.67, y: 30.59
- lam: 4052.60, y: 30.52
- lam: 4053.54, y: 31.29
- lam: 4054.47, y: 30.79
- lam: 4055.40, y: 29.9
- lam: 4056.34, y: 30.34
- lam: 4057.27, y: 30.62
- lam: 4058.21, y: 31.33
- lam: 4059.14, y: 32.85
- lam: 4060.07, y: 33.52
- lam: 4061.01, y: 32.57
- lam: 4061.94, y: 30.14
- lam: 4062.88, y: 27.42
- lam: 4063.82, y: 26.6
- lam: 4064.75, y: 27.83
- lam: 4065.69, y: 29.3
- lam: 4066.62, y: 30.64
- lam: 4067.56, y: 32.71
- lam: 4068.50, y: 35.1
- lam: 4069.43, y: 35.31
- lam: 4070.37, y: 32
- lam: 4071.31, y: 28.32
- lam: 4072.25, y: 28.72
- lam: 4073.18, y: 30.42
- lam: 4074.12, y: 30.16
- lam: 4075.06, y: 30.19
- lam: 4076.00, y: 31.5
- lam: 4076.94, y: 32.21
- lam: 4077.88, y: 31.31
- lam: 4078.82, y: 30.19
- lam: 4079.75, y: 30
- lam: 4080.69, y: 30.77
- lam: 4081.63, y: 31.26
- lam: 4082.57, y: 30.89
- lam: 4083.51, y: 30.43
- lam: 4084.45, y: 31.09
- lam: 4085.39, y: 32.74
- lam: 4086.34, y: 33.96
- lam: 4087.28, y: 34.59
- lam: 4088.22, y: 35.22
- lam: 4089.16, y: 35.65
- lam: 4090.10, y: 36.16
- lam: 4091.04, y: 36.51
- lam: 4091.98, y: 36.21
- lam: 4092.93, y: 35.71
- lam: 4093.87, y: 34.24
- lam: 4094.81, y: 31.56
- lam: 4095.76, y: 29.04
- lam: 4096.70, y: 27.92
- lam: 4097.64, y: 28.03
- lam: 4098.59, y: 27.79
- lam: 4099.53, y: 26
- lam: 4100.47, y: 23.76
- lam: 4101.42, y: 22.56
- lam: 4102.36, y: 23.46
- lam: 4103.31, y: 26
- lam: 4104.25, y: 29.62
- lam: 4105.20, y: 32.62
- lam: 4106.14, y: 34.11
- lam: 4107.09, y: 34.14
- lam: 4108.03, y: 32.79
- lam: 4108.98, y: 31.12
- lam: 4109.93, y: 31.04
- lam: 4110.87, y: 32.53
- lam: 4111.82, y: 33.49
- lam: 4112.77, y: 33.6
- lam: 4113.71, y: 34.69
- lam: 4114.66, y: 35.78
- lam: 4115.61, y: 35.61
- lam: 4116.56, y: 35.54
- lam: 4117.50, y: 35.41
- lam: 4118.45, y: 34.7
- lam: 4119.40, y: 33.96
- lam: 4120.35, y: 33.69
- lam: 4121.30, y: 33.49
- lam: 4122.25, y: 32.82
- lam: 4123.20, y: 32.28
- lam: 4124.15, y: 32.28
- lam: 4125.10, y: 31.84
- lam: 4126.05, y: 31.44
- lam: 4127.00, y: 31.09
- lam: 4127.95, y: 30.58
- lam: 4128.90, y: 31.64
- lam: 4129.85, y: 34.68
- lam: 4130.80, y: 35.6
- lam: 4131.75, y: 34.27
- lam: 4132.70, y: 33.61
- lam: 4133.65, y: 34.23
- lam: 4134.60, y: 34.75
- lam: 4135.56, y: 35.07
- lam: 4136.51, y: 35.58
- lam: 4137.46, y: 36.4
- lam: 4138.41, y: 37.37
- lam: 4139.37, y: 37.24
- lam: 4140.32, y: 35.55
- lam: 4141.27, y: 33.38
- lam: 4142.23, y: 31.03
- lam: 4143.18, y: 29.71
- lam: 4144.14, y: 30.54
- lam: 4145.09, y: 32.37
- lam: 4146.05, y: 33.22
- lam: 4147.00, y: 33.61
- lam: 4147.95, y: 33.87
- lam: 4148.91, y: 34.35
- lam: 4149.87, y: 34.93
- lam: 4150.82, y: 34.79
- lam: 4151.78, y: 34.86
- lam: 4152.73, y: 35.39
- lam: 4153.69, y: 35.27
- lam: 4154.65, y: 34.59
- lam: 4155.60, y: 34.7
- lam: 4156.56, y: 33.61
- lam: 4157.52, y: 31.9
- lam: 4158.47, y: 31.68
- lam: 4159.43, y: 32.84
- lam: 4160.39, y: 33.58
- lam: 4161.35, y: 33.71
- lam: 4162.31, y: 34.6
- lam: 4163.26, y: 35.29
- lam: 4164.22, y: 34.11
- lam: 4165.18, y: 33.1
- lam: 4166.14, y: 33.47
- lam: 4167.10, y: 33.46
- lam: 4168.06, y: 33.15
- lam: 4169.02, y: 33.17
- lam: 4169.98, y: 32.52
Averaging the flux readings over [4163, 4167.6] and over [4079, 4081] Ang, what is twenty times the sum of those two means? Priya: 1285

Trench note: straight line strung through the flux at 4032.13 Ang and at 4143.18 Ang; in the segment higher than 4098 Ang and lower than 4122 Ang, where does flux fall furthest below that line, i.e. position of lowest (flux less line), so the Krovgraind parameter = 4101.42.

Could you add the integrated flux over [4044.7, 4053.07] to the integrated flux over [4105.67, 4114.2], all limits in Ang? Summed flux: 537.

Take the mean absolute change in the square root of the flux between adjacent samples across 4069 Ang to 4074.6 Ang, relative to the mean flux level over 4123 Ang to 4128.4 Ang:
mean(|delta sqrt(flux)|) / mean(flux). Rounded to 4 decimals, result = 0.0053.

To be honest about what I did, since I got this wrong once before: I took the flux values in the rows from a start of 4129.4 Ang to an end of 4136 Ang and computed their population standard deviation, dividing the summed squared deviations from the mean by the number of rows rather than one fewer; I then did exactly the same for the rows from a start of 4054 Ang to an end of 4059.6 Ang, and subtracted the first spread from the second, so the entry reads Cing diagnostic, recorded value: 0.4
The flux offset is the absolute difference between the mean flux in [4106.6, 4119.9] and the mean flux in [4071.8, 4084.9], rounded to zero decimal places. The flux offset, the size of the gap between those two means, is 3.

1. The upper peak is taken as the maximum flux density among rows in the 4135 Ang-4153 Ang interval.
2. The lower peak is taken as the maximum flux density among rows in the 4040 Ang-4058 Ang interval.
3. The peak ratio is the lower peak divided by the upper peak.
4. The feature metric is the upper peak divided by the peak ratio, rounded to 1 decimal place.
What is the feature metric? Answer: 41.0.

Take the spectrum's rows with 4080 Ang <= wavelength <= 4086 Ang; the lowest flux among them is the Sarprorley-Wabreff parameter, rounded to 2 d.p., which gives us 30.43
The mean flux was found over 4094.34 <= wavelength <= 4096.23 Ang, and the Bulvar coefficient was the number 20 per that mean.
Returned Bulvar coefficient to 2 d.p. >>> 0.66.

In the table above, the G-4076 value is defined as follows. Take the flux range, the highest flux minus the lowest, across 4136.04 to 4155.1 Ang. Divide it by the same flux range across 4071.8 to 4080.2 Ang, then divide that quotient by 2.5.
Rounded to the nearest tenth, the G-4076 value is 0.9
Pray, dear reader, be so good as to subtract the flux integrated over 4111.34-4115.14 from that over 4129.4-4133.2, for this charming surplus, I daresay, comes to 1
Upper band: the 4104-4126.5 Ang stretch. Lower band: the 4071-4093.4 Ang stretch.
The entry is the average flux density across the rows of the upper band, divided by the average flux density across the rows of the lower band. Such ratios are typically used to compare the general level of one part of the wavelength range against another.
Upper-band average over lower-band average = 1.03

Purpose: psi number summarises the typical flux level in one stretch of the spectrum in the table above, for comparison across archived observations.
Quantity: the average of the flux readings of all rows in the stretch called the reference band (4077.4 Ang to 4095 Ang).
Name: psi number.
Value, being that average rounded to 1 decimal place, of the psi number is 33.1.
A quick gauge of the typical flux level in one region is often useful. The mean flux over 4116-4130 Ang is 33.0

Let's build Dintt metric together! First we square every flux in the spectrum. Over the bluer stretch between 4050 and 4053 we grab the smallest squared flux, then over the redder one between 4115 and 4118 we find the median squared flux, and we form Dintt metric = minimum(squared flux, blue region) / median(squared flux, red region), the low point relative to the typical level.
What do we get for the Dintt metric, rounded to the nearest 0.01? 0.74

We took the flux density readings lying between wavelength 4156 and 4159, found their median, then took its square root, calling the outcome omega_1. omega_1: 5.65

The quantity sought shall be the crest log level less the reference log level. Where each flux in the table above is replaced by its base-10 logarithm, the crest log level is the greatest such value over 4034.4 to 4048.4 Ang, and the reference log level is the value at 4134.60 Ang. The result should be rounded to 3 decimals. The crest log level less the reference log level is 0.008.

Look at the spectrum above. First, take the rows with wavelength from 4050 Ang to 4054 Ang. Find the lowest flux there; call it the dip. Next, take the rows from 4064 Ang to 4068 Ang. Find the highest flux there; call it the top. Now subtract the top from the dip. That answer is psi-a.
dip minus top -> -2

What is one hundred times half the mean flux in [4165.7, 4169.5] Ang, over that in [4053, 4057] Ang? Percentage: 54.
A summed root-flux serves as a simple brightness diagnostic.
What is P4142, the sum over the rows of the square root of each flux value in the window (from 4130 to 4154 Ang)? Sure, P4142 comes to 146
